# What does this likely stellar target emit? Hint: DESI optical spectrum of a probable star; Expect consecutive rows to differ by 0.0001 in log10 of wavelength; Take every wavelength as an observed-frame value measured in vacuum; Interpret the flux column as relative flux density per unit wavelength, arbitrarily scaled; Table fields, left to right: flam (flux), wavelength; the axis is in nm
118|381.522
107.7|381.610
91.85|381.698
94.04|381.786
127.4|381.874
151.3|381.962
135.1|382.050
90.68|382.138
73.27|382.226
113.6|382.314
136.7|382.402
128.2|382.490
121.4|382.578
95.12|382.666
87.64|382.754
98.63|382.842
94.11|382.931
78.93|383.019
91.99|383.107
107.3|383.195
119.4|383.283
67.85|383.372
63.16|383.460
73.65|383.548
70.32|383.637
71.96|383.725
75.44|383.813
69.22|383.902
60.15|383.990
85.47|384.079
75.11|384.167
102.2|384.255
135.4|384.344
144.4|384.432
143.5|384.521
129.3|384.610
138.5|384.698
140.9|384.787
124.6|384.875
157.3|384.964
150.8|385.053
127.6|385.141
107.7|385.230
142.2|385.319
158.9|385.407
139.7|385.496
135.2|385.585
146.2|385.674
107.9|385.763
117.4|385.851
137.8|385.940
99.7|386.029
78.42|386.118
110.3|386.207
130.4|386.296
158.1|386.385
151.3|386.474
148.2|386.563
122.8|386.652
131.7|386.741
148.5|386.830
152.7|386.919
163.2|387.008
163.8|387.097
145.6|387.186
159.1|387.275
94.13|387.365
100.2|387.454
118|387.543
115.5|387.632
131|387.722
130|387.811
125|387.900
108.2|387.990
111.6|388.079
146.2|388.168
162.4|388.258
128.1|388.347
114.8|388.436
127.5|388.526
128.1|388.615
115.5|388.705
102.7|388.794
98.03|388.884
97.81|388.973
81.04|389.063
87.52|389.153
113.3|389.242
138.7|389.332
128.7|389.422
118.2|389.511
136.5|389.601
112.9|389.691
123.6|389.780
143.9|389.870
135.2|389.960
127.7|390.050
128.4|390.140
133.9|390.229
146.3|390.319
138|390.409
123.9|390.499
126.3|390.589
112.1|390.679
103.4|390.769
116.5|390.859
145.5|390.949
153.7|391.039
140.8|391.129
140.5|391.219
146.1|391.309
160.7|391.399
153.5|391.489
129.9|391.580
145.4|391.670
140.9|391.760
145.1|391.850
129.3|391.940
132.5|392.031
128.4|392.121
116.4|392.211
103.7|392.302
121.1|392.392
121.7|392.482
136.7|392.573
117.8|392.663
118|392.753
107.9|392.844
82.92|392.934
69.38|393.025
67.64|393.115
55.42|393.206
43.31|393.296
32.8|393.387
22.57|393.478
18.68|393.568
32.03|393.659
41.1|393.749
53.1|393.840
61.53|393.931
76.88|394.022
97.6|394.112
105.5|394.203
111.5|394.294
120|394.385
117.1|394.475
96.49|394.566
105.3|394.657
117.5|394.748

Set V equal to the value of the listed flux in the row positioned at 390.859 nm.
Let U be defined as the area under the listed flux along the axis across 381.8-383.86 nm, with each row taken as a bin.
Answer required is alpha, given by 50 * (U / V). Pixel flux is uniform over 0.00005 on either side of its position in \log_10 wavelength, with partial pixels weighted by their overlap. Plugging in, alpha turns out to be 87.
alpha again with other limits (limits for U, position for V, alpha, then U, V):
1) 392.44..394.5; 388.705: 70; 161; 115.5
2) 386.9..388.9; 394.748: 109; 256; 117.5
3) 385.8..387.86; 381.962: 89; 269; 151.3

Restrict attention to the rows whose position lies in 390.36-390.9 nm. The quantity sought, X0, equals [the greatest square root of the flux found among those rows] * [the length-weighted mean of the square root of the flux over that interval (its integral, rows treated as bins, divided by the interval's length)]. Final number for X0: 129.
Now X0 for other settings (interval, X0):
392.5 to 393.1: 119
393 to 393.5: 57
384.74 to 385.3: 145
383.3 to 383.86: 74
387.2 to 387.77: 138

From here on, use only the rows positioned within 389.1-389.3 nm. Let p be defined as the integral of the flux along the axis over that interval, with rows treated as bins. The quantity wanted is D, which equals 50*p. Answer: 1020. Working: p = 20.4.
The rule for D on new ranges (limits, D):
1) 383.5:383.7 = 718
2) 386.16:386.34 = 1077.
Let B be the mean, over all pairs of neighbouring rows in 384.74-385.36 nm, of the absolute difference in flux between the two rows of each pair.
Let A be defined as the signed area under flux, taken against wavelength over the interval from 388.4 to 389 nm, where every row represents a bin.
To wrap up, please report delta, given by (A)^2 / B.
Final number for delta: 205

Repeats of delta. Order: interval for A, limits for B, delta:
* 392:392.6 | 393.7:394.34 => 459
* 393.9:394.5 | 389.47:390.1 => 237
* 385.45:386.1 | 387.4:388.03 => 668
